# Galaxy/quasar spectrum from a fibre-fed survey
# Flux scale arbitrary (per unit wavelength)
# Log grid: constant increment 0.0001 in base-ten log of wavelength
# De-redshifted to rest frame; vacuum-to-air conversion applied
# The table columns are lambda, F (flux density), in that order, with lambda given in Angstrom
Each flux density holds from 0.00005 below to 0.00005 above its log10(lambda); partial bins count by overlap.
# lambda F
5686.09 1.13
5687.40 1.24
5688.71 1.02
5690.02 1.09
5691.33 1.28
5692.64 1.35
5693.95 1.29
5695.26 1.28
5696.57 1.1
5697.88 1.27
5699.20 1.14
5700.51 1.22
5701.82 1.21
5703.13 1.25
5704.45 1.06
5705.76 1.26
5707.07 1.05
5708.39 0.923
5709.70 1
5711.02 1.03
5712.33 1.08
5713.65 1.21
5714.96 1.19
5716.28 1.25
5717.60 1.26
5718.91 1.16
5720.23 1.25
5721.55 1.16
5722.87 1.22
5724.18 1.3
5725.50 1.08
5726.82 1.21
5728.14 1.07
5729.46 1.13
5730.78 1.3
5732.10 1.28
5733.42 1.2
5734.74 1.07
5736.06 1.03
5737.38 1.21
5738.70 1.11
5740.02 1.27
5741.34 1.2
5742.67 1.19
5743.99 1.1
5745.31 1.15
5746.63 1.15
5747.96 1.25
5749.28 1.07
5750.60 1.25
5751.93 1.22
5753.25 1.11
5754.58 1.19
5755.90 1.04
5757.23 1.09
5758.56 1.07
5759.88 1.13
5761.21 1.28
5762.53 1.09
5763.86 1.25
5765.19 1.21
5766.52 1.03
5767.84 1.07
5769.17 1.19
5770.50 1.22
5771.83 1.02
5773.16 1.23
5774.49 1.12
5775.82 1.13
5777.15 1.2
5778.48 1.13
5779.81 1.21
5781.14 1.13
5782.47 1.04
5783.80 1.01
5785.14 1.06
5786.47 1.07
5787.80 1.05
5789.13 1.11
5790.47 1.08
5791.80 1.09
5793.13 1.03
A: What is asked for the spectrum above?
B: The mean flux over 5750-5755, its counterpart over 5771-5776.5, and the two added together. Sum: 2.32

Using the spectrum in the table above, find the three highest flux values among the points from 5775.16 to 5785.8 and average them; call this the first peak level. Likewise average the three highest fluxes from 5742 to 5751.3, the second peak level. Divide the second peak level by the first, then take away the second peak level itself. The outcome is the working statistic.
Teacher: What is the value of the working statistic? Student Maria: -0.188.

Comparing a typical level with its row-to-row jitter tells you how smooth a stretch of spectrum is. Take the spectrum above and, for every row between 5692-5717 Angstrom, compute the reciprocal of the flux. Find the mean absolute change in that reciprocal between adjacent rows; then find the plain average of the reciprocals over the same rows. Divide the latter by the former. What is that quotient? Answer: 11.4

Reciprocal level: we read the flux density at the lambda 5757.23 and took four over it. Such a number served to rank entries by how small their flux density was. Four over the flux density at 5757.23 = 3.67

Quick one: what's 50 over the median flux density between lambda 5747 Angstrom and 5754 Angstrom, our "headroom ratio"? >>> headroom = 41.0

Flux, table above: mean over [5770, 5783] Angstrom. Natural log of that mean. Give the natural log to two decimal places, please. 0.13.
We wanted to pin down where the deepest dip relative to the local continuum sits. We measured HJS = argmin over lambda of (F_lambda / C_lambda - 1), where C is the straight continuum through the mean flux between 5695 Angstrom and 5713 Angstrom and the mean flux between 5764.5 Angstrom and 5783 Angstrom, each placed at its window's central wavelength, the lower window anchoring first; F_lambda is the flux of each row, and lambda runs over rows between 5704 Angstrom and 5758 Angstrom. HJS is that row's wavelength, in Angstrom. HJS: 5708.39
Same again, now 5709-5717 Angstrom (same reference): 5709.70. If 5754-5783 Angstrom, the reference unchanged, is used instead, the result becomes 5771.83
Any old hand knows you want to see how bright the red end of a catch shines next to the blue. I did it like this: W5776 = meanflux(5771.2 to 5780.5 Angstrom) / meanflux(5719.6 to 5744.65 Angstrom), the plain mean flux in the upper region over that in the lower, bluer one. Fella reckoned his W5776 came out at 0.98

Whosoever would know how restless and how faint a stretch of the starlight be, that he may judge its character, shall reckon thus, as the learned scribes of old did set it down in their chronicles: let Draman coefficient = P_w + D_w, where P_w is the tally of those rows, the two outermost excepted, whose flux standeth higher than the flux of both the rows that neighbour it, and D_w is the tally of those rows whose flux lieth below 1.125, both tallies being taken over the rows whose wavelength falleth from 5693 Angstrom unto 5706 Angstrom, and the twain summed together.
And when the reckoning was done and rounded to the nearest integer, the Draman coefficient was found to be 5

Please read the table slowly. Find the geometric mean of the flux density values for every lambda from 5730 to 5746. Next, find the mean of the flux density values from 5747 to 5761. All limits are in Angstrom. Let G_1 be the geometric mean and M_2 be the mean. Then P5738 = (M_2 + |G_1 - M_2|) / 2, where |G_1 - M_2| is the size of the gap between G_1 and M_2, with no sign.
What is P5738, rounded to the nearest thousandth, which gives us 0.586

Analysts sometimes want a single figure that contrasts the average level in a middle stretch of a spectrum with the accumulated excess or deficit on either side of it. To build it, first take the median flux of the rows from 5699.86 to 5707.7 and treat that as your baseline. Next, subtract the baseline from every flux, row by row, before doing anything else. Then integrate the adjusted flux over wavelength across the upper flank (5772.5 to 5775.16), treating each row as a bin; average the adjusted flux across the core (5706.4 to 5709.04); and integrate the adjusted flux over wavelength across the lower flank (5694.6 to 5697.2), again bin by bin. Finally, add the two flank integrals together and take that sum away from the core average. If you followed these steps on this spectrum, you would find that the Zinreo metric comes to -0.06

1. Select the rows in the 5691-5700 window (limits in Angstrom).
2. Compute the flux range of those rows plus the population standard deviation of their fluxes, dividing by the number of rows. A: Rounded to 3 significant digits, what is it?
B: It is 0.333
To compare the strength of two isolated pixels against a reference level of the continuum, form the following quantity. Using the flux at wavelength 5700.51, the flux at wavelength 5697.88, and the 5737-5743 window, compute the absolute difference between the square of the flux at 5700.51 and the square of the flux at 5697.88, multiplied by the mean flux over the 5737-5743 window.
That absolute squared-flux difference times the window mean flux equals 0.15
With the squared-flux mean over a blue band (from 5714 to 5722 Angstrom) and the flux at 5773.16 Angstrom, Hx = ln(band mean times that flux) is 0.59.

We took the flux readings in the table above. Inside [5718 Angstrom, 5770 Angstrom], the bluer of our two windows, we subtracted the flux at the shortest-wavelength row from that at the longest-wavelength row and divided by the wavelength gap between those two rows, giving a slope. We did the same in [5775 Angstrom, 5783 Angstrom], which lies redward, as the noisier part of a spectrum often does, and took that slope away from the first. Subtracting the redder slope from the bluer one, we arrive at 0.014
